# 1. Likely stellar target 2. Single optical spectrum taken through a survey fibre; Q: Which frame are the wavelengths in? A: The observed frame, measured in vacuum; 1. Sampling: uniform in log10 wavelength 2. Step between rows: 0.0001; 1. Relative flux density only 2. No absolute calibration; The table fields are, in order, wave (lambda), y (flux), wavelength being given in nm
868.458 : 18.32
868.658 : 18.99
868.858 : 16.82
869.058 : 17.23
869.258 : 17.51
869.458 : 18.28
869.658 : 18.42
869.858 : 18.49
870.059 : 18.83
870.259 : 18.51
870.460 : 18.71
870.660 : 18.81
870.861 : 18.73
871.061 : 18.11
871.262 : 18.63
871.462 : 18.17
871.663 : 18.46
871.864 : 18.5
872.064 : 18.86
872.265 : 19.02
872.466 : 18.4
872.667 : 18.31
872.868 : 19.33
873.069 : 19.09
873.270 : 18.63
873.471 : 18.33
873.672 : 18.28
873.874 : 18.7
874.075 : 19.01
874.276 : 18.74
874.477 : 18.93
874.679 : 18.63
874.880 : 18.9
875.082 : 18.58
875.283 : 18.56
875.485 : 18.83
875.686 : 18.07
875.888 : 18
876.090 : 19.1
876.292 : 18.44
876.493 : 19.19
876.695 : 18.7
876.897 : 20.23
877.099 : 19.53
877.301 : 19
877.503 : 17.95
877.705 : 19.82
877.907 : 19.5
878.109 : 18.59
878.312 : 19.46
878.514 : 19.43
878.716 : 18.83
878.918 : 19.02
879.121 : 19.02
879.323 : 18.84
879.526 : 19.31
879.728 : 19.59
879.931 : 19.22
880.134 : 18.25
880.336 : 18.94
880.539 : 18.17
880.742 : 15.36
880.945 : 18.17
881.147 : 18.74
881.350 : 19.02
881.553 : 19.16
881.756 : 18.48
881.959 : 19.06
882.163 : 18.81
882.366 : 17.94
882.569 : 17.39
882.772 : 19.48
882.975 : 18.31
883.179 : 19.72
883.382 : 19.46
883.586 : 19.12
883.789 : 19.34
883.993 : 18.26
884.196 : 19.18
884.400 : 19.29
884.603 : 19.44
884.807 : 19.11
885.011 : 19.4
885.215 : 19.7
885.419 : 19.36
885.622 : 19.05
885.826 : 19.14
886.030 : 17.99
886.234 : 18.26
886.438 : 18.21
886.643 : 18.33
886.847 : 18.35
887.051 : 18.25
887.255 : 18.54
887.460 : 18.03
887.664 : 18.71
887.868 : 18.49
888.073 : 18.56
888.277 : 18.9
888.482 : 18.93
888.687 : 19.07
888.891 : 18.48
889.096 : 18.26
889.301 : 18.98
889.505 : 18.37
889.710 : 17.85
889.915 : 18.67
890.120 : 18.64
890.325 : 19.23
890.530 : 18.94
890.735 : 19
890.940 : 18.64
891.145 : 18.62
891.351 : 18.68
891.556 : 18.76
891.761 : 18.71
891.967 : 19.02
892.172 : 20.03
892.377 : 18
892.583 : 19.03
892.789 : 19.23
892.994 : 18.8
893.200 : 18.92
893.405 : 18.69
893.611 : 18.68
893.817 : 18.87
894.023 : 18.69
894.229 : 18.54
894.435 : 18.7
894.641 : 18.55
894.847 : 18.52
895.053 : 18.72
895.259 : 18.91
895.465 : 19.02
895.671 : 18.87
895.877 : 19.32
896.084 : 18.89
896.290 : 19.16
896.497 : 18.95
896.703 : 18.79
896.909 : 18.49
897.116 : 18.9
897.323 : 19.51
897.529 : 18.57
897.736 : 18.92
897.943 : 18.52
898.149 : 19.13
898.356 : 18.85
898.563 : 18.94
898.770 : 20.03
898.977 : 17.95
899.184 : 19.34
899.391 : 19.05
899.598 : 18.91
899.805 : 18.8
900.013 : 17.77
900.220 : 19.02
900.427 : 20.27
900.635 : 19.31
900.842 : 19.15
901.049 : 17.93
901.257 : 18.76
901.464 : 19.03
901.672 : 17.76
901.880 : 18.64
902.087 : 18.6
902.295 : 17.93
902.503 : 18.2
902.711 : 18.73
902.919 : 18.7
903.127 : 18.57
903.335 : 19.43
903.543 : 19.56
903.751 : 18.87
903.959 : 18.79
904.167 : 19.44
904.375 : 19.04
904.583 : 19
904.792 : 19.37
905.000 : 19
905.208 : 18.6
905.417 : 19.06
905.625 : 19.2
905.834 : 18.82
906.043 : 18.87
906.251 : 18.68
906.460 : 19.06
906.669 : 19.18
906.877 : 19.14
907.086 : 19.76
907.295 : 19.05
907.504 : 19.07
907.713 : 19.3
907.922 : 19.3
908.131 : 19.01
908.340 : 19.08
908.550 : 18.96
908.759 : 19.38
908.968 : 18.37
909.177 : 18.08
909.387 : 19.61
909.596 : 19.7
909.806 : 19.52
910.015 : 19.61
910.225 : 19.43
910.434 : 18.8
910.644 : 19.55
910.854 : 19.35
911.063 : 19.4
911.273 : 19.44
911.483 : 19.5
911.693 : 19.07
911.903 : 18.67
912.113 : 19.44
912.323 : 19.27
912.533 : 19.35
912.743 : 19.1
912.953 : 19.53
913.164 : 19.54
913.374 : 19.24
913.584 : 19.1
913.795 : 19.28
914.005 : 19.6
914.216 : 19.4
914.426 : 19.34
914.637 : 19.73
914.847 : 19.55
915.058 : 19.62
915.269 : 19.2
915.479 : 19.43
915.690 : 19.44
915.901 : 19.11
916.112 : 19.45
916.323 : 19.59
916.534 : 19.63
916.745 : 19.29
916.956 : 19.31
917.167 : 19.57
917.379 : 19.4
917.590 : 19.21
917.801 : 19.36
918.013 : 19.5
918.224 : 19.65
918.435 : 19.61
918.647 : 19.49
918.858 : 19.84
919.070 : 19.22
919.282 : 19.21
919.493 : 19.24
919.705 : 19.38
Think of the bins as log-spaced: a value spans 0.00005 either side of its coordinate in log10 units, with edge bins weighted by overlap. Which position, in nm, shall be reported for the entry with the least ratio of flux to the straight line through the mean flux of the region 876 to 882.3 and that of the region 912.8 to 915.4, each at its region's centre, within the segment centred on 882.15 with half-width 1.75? 880.742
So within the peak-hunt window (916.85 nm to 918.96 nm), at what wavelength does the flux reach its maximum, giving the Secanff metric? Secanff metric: 918.858 nm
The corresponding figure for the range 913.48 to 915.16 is 914.637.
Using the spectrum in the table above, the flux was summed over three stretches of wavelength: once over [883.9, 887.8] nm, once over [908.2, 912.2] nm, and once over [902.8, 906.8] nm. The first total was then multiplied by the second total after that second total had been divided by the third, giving 360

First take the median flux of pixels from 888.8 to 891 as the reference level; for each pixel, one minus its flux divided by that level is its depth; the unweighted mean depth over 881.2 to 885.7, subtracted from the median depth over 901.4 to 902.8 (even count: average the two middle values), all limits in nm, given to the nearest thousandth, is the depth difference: 0.022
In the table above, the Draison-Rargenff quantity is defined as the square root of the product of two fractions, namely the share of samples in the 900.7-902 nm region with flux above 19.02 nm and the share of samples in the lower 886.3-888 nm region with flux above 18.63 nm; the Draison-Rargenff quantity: 0.20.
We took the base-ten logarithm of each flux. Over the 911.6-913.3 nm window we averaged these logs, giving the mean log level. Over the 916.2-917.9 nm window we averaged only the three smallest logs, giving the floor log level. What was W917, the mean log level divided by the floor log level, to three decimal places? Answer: 1.000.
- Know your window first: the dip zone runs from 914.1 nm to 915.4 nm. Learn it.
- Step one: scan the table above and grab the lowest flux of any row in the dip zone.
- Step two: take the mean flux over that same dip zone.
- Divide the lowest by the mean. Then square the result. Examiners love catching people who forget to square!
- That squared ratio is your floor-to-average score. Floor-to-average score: 0.972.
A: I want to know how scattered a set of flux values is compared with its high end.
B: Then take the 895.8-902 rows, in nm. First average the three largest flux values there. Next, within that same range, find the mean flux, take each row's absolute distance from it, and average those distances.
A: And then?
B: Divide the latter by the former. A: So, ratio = 0.0195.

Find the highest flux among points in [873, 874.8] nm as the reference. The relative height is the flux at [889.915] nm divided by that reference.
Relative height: 0.98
